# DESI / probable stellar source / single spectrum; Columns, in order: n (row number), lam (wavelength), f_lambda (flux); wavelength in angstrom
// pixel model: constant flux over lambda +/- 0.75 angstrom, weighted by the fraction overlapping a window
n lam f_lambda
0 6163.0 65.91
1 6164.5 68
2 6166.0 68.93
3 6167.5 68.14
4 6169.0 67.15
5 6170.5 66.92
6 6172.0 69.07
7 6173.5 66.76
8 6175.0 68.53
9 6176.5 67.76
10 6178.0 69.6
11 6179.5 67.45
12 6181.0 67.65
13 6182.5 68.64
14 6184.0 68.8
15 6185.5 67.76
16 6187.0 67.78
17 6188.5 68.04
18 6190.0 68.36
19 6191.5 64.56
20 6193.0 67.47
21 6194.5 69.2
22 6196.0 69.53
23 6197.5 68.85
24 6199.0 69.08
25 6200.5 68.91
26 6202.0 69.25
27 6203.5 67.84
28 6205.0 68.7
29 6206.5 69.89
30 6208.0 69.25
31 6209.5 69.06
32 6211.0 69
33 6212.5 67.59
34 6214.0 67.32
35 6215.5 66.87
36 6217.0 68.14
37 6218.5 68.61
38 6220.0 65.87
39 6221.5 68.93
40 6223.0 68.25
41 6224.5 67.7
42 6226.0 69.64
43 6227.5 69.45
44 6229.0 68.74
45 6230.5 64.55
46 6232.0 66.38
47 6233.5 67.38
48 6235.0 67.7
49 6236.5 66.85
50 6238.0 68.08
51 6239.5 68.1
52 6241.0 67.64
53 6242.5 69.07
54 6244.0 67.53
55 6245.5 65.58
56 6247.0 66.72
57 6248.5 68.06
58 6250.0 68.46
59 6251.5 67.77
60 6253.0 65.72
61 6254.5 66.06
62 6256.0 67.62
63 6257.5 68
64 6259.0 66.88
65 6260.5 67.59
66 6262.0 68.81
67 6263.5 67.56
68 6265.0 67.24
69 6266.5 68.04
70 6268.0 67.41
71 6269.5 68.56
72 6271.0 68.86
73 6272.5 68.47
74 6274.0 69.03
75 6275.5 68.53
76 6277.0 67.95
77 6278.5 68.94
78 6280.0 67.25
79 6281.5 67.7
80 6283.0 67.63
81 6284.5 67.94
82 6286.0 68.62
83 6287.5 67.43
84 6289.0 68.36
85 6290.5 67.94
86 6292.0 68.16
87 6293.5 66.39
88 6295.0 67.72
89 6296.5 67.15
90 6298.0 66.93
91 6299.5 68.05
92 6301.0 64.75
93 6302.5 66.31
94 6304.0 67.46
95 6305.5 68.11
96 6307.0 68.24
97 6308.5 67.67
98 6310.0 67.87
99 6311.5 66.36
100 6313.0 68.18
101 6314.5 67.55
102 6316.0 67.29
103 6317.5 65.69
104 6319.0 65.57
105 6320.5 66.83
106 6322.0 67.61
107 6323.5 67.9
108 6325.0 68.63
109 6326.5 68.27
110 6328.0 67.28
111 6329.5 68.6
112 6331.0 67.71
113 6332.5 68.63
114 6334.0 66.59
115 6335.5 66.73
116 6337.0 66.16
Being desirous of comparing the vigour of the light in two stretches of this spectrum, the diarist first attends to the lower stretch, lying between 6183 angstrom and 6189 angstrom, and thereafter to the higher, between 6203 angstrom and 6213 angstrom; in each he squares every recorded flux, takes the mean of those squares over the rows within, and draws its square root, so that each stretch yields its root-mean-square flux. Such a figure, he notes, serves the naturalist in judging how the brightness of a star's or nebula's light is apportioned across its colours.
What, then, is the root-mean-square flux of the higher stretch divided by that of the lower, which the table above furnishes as 1.01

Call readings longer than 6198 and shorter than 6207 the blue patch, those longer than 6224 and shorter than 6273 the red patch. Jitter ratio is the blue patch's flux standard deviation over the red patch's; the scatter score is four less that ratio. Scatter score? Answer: 3.4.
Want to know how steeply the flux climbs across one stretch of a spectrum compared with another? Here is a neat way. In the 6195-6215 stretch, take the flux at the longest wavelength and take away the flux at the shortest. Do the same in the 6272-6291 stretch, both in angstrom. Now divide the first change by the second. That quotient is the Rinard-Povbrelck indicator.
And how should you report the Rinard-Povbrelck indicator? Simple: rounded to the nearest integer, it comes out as 4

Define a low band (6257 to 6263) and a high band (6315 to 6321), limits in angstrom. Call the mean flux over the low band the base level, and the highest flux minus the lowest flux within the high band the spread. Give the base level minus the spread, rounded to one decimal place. 66.1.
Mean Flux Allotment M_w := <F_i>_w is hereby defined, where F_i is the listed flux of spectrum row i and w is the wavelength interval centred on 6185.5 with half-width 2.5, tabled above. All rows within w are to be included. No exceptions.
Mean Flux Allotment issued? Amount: 68.1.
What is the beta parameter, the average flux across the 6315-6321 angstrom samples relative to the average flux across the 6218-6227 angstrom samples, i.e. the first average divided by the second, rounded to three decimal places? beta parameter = 0.973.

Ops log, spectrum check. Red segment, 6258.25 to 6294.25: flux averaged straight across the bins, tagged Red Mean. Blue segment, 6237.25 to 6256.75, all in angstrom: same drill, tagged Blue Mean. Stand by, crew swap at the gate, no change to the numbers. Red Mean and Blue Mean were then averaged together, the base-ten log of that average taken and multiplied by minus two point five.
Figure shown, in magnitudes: -4.58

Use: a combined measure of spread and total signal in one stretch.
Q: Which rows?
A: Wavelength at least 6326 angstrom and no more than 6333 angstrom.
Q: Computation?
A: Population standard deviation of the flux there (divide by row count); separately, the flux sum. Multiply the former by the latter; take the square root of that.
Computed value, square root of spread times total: 13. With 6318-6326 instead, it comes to 19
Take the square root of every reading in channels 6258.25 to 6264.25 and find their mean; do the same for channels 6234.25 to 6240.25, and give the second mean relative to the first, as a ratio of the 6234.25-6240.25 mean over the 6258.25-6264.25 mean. 1.000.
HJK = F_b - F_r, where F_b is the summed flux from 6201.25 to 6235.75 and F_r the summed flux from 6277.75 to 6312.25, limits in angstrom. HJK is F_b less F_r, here 13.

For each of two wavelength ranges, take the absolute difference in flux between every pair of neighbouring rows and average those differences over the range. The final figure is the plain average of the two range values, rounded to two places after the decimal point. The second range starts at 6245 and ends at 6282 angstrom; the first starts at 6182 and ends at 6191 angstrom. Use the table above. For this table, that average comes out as 0.61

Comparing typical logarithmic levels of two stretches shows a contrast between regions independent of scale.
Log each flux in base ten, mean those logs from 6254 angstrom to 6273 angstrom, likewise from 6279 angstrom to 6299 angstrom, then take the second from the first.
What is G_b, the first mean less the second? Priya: 0.0009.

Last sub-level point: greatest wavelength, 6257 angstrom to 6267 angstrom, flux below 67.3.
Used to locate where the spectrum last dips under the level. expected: 6265.0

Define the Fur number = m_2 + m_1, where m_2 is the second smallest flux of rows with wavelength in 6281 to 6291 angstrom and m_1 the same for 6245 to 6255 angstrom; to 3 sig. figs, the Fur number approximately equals 133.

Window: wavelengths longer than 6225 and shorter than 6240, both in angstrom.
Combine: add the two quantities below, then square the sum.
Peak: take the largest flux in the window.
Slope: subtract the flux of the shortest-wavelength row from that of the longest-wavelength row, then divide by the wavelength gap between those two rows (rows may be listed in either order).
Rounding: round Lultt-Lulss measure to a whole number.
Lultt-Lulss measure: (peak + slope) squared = 4834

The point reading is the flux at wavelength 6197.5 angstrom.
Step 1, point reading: 68.85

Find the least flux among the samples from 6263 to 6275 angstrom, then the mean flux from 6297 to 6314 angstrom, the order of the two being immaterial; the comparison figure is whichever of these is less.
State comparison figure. 67.2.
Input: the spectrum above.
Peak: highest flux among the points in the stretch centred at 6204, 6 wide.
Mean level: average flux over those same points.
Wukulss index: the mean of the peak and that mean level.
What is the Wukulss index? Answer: 69.4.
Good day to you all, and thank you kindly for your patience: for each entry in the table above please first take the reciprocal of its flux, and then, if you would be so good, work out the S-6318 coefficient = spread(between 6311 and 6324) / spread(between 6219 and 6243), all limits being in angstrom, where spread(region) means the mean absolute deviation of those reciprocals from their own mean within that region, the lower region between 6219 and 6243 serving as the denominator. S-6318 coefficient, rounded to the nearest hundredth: 0.79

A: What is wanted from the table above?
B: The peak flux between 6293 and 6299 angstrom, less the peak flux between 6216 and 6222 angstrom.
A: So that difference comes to -1.2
